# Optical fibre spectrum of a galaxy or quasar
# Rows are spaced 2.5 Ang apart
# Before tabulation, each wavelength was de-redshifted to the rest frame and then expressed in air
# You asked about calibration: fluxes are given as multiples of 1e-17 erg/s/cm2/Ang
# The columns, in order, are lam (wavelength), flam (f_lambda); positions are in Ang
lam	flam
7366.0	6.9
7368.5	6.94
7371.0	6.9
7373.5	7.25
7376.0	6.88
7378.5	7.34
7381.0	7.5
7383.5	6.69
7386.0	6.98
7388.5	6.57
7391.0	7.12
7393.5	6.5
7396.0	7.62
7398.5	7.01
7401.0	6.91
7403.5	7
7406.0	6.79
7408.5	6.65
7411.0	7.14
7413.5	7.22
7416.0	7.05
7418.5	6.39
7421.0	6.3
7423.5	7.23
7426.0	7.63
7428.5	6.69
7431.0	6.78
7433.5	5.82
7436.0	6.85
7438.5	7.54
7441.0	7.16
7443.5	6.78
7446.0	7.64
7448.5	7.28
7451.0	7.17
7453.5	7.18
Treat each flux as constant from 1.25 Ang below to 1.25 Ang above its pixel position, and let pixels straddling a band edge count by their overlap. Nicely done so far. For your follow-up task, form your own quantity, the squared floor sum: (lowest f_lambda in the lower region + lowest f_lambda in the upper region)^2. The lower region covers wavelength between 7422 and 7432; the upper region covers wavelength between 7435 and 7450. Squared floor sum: 181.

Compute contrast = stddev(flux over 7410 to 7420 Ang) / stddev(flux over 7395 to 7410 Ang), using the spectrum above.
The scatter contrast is 1.1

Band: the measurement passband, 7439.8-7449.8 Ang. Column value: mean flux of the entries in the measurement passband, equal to 7.22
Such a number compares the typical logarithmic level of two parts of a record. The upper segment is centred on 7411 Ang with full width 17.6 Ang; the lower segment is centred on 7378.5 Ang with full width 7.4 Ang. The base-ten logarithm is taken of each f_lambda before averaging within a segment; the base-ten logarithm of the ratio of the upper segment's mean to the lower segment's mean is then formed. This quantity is -0.011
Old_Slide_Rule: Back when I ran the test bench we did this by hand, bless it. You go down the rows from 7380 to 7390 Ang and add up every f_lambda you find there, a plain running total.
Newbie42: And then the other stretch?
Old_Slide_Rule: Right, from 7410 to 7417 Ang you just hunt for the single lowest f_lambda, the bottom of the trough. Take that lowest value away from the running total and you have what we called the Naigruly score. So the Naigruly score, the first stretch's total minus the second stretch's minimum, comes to 21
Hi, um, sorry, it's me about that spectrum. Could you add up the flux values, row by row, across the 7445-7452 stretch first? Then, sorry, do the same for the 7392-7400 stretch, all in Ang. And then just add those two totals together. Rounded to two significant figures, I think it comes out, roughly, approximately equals 43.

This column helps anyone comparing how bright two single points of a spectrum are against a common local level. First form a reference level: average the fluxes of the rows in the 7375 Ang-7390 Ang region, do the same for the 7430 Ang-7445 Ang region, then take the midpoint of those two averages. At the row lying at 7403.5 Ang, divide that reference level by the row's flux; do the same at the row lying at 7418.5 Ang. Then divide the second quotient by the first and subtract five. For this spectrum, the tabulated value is -3.90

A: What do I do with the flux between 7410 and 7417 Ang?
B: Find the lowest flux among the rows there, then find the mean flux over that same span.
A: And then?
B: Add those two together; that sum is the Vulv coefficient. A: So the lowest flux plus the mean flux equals 14.2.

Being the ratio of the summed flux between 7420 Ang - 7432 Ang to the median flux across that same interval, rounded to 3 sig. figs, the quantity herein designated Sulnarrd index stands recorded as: 5.11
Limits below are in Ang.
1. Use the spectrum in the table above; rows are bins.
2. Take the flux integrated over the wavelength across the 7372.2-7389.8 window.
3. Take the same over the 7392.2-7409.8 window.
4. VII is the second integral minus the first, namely -1.8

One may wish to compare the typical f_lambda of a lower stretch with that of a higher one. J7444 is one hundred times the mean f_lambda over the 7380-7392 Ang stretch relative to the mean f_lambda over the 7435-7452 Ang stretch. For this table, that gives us 97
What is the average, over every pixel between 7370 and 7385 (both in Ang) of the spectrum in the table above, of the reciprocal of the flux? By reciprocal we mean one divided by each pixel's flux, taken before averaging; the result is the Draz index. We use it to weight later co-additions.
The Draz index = 0.141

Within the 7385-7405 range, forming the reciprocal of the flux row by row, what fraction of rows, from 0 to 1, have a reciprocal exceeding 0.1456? 0.25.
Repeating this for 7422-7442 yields 0.50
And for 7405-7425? 0.50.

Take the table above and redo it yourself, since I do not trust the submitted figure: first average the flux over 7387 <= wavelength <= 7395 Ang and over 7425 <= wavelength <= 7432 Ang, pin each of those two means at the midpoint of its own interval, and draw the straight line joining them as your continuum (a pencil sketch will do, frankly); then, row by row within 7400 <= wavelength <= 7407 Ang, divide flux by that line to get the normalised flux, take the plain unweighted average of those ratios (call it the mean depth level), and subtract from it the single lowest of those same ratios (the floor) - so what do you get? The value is 0.019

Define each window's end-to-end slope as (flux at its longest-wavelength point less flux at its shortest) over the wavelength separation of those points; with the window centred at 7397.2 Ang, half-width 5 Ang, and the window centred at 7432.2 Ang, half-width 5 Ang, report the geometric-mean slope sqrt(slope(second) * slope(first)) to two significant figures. 0.034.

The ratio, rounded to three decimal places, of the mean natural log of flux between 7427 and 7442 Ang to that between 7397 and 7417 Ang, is 0.986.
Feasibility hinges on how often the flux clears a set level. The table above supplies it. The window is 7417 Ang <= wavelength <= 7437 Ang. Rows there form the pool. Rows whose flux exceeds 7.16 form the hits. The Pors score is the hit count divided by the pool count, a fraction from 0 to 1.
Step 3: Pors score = 0.25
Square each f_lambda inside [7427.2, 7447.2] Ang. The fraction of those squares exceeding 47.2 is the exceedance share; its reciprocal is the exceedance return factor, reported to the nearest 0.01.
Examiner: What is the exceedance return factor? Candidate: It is 2.67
